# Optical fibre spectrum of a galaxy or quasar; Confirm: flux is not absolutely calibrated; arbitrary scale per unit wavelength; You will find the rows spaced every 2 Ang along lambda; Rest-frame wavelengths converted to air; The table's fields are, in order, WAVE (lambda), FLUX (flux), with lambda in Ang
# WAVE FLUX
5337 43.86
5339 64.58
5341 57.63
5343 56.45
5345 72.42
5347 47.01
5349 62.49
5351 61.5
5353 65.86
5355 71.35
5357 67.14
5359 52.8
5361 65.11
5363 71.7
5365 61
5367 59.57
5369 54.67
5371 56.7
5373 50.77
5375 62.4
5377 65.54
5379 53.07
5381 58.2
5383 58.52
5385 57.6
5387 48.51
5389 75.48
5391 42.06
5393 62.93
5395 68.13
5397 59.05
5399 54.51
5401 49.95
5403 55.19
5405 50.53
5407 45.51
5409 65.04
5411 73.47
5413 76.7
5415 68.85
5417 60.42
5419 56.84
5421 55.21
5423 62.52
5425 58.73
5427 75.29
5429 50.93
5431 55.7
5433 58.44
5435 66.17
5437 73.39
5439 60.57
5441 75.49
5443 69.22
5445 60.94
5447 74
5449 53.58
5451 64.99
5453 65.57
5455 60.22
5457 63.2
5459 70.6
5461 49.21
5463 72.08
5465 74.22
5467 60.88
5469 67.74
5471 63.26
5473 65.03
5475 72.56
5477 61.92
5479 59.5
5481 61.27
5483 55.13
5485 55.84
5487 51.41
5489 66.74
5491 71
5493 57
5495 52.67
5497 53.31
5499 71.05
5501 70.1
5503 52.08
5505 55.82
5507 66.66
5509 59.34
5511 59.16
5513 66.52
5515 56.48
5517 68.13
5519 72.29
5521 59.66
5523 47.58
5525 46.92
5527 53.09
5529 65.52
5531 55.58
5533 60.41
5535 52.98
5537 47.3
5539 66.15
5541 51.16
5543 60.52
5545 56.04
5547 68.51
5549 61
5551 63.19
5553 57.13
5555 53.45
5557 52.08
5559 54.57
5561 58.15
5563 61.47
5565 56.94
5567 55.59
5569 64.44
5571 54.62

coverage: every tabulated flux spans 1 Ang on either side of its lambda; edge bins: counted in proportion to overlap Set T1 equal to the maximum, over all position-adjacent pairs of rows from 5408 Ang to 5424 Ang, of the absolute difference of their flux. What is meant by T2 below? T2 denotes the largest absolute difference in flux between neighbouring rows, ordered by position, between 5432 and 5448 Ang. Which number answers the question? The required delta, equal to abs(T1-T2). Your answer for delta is 6.5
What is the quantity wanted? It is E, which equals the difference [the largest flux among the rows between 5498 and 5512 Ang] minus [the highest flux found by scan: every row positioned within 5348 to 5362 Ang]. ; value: 0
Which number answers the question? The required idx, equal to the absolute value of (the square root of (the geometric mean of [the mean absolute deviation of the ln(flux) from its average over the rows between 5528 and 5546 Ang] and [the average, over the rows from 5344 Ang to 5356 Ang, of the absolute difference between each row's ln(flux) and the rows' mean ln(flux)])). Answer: 0.313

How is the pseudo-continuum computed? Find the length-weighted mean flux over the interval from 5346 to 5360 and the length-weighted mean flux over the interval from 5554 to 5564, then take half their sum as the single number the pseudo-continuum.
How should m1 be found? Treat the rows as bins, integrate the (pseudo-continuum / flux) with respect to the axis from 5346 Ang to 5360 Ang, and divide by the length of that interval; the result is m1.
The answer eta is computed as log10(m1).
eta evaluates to -0.011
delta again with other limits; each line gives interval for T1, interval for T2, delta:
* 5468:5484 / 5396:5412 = 8.9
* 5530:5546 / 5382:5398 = 14.6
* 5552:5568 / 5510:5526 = 8.1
